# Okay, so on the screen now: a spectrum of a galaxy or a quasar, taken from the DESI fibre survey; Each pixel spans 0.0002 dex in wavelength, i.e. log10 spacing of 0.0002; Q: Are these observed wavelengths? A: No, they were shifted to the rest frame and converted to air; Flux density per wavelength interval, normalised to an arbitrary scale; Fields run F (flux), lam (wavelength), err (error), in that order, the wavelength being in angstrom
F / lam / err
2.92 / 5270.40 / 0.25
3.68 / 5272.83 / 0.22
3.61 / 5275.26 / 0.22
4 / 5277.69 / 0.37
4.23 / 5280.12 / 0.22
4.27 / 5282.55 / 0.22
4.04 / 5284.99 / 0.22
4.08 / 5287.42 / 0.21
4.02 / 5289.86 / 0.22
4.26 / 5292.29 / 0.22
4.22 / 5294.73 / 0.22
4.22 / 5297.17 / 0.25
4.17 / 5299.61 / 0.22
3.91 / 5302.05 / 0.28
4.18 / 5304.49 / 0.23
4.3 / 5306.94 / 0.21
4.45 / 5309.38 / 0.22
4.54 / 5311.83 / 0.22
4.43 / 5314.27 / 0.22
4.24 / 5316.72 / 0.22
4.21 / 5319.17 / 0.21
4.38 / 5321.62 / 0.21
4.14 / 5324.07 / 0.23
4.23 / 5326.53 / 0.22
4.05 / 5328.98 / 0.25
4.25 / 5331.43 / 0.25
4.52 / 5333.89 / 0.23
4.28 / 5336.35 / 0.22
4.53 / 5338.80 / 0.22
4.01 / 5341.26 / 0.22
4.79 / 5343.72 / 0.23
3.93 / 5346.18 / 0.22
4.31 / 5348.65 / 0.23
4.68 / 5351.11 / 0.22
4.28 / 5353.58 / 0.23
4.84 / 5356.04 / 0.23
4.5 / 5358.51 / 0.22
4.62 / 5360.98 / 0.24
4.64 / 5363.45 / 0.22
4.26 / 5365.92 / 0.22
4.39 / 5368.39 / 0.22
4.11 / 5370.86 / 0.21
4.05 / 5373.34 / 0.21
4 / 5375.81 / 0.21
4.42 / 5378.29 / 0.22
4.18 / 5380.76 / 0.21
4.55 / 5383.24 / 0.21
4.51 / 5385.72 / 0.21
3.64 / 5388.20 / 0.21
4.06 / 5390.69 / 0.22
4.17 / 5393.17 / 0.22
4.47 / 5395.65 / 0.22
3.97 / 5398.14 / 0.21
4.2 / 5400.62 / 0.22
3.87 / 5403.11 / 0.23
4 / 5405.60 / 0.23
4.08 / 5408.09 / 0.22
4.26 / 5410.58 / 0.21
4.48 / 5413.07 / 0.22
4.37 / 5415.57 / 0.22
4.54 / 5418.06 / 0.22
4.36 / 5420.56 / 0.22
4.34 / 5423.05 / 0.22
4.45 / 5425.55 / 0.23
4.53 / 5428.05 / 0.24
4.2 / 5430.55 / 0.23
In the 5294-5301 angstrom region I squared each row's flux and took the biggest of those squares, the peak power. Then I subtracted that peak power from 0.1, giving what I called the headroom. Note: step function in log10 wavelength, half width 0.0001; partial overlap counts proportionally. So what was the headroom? -17.7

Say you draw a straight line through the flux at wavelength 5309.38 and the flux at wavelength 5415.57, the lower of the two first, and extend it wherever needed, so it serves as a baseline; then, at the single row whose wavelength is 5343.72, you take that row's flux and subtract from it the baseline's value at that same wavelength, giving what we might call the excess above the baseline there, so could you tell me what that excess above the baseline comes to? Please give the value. 0.37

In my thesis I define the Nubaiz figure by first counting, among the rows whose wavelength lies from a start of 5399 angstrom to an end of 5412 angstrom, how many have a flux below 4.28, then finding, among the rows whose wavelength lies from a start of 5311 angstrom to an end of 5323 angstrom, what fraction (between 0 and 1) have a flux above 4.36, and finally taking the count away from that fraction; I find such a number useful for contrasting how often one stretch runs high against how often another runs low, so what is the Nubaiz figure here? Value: -4.4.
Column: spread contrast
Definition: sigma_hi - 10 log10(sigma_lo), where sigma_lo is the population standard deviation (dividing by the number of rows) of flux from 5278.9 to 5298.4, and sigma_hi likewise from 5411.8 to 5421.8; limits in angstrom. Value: 10.2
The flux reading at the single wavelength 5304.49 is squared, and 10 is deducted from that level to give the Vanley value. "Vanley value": 7.5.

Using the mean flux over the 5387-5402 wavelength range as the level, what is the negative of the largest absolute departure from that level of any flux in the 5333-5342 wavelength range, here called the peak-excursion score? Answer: -0.45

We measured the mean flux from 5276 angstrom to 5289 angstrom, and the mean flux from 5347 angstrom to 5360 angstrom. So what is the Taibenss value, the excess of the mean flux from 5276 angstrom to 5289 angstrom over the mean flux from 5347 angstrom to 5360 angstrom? -0.40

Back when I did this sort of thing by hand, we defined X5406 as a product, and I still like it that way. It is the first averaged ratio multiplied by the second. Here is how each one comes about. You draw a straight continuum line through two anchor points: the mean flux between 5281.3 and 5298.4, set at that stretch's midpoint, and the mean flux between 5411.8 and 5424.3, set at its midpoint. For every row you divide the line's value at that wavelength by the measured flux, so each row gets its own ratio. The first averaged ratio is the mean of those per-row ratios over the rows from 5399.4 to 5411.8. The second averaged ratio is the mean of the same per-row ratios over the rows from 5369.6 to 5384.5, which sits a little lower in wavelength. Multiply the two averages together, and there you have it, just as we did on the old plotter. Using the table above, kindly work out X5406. 1.11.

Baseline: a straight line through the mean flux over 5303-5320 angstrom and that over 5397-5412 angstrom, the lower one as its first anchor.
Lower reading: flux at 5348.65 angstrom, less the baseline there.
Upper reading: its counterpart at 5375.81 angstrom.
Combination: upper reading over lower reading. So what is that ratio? -1.8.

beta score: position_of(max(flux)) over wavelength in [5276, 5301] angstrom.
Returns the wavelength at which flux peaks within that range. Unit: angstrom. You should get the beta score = 5282.55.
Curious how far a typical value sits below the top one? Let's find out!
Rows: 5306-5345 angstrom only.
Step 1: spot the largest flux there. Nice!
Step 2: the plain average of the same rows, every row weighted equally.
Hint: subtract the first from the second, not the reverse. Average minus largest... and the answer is -0.46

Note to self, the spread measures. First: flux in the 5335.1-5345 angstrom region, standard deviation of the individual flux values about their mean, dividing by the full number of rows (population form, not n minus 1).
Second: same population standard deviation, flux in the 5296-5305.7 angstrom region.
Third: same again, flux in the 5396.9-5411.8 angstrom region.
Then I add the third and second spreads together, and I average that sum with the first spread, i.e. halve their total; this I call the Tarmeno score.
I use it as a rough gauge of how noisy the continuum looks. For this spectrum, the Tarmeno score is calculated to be 0.27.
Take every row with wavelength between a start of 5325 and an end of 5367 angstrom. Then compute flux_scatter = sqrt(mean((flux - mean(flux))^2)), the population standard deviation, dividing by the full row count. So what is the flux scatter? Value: 0.26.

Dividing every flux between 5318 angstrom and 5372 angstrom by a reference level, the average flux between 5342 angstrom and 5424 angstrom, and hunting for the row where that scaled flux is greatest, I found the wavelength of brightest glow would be 5356.04 angstrom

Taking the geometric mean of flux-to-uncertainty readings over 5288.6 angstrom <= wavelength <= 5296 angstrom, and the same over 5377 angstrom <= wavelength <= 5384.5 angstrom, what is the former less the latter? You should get -1.6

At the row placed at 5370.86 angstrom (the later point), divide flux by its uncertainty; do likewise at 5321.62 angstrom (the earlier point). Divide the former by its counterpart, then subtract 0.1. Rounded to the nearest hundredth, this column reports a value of 0.84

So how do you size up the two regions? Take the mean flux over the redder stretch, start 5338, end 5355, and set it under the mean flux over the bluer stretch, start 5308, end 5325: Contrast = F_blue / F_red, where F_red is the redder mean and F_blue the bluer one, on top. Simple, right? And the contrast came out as 1.00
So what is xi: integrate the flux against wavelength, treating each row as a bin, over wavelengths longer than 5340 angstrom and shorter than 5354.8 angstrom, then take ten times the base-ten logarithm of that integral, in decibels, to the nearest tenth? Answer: 18.1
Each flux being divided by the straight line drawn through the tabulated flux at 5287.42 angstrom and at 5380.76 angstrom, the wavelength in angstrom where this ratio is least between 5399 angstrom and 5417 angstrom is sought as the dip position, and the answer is 5403.11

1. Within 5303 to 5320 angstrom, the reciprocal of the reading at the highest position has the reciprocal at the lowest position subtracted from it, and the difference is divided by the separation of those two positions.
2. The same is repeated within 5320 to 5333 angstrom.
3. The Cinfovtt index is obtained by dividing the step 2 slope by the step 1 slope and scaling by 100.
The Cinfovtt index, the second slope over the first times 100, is -613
